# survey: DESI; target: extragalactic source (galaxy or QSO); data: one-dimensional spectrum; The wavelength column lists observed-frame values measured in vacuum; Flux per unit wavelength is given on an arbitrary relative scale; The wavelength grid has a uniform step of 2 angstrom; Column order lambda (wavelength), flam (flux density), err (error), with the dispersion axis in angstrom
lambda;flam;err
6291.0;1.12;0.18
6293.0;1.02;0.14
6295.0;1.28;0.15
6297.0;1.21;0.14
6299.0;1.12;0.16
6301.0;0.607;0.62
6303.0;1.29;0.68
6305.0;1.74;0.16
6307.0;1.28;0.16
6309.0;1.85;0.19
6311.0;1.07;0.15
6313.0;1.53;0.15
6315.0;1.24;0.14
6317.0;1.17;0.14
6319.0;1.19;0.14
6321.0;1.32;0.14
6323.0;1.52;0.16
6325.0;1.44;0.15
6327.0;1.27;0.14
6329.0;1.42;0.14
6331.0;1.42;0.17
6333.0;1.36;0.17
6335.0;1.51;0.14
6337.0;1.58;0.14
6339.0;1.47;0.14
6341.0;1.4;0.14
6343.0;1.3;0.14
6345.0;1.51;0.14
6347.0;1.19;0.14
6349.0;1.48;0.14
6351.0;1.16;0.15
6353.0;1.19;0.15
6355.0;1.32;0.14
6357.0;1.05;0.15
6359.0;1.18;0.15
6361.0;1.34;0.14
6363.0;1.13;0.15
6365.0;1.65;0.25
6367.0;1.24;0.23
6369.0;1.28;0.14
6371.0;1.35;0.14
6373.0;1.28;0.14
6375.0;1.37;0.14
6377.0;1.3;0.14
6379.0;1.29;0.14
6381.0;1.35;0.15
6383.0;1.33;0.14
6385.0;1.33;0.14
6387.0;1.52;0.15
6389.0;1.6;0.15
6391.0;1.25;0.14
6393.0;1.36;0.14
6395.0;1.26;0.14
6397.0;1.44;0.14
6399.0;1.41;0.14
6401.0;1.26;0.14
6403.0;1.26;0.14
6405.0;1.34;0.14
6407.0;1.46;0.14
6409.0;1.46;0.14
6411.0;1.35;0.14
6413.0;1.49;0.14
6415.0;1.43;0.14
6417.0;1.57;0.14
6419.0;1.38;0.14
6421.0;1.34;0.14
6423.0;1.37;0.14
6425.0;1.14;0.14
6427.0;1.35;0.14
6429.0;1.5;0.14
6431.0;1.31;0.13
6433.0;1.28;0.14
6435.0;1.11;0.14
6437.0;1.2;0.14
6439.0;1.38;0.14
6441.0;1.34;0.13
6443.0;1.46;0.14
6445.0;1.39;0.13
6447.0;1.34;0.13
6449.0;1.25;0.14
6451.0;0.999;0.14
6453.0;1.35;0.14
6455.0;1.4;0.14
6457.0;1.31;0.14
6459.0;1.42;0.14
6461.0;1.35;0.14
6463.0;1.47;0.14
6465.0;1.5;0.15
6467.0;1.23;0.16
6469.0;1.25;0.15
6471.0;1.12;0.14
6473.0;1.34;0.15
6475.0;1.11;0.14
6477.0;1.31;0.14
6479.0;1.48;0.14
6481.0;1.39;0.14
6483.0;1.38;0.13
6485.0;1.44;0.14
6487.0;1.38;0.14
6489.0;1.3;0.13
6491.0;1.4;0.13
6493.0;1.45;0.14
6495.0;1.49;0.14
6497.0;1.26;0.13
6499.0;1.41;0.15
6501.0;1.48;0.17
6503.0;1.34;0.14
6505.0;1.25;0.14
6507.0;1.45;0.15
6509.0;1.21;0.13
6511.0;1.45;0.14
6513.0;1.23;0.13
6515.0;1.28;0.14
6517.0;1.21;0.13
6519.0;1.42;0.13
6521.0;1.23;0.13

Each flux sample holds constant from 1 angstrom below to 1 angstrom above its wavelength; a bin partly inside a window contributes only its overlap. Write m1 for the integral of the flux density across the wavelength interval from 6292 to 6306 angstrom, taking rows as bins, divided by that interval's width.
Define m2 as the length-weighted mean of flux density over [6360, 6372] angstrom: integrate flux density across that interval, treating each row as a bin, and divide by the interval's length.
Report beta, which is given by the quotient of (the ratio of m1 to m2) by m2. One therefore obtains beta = 0.67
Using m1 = 1.18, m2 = 1.332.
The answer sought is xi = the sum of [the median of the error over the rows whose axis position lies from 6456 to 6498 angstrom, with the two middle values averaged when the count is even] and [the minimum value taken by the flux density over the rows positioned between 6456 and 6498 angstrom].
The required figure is 1.25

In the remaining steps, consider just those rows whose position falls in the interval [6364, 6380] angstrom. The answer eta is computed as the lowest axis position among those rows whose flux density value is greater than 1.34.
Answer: 6365.0 angstrom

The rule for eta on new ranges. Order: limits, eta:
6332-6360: 6333.0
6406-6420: 6407.0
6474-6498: 6479.0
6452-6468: 6453.0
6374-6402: 6375.0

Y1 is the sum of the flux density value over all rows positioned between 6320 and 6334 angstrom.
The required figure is 9.75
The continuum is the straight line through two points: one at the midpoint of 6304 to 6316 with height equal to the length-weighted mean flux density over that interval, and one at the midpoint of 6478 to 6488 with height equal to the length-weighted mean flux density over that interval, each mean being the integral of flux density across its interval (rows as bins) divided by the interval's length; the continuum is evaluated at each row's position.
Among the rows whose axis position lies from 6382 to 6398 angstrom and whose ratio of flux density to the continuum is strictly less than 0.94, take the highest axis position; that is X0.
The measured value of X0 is 6395.0 angstrom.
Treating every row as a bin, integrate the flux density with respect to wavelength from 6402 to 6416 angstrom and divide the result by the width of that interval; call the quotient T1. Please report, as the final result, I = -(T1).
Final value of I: -1.40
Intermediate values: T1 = 1.40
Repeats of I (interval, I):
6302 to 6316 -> -1.43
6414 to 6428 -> -1.37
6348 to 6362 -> -1.25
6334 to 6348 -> -1.42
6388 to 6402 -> -1.37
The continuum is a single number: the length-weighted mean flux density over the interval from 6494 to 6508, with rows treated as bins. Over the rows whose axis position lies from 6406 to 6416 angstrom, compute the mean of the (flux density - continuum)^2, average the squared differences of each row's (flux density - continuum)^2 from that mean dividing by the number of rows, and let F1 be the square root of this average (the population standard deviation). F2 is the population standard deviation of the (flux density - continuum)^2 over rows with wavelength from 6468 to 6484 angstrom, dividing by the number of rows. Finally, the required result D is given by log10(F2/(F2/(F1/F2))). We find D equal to -0.9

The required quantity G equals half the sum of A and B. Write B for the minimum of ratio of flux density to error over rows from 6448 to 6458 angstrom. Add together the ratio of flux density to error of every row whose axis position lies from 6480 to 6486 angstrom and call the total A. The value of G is 19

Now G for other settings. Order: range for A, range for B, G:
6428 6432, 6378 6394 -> 15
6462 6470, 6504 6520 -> 23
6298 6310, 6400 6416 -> 24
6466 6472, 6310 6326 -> 16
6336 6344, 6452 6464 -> 25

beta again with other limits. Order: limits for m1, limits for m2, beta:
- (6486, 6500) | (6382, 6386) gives 0.78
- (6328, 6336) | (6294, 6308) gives 0.96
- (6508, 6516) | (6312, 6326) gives 0.72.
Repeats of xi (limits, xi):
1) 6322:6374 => 1.19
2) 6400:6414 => 1.40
